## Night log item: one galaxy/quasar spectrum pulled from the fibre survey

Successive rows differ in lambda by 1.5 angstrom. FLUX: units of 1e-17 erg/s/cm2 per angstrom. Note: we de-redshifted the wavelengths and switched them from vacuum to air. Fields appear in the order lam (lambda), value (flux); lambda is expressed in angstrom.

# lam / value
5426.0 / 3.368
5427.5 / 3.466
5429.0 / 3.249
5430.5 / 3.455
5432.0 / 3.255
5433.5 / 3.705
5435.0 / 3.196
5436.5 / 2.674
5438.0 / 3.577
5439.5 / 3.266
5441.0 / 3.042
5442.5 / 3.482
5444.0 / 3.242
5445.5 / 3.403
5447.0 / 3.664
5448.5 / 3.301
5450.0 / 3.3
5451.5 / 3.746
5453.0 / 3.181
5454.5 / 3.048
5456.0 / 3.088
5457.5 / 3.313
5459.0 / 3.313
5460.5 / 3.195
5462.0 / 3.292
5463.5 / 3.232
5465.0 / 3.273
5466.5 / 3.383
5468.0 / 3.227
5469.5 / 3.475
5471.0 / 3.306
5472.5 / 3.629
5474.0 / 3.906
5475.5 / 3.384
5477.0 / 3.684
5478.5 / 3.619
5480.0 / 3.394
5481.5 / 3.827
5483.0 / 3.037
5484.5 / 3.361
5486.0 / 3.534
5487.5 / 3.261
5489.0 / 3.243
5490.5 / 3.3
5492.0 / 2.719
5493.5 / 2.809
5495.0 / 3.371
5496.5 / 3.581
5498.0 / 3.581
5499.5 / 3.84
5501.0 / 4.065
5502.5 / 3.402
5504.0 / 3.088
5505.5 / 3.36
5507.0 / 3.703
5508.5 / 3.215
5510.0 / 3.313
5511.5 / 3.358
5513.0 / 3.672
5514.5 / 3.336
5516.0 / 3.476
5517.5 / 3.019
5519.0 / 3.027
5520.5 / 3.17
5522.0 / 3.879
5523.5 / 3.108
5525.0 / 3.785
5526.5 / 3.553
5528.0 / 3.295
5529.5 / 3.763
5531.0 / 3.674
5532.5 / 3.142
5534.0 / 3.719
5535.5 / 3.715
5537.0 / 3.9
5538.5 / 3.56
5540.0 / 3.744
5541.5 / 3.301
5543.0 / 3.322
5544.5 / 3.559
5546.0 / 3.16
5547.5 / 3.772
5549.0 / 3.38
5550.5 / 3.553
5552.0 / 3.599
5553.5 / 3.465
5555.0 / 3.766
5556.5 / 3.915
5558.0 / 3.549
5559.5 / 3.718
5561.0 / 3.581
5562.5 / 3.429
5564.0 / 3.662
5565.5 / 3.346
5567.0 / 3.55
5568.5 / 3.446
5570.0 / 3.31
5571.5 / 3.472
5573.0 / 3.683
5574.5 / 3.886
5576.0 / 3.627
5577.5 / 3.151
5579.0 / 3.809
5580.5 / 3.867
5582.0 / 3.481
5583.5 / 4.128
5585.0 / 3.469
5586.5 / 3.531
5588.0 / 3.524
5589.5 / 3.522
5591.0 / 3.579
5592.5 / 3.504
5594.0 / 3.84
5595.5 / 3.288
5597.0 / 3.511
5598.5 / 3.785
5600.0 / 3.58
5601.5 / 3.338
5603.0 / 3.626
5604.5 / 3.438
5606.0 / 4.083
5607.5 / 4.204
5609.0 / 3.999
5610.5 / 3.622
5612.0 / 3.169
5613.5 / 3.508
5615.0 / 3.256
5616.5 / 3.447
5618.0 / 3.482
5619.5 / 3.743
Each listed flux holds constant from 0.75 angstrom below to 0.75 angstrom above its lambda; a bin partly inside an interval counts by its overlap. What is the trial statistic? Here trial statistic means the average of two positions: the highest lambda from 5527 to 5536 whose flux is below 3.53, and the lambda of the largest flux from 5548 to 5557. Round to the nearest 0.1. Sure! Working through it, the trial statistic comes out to 5544.5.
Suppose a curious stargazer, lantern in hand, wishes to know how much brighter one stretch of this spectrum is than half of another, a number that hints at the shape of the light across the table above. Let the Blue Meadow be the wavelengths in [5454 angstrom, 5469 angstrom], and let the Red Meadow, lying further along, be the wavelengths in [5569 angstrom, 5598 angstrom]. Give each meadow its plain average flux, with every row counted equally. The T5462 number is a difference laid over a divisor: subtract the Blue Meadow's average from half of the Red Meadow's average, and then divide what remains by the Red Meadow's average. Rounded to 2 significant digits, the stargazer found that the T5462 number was -0.40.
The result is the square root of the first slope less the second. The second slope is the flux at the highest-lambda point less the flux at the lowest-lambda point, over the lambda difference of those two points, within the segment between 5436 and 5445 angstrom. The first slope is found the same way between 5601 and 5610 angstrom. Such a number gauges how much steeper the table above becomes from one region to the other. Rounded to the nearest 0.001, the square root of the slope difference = 0.111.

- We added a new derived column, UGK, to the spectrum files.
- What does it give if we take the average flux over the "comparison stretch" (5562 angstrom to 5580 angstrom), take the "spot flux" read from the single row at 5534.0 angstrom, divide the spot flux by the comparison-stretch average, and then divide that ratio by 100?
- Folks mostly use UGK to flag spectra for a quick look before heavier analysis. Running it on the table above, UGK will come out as 0.0105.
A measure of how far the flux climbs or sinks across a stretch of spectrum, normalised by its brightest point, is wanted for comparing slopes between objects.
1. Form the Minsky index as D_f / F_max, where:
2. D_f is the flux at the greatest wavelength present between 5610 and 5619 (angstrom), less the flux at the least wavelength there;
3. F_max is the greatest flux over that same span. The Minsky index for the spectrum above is -0.039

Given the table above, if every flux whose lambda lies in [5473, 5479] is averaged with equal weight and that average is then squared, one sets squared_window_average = 13.3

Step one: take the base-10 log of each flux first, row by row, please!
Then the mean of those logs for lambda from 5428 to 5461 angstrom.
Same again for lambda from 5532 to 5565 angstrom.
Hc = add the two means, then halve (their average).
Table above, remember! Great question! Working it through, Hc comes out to 0.535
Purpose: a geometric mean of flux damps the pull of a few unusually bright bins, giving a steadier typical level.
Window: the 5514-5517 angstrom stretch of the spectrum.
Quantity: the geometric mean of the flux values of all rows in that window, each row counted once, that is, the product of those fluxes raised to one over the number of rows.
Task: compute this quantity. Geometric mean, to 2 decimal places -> 3.41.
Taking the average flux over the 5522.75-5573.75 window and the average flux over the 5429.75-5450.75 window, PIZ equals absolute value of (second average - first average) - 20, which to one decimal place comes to -19.8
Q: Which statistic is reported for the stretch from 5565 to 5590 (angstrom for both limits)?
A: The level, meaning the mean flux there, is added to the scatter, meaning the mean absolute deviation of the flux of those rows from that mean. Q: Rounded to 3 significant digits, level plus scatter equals 3.76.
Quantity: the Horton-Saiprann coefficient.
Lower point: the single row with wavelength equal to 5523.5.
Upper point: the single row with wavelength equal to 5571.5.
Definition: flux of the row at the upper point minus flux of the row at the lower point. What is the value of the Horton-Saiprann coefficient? 0.4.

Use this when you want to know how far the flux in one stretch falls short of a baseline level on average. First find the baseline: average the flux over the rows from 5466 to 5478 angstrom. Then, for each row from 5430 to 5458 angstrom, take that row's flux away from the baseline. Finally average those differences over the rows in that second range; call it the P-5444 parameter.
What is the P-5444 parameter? 0.19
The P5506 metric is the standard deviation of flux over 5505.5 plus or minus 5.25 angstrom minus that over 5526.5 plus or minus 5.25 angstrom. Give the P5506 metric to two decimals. 0.05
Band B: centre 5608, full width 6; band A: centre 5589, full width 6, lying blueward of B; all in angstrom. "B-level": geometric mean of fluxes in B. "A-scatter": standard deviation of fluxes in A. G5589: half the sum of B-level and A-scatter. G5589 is 2.00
